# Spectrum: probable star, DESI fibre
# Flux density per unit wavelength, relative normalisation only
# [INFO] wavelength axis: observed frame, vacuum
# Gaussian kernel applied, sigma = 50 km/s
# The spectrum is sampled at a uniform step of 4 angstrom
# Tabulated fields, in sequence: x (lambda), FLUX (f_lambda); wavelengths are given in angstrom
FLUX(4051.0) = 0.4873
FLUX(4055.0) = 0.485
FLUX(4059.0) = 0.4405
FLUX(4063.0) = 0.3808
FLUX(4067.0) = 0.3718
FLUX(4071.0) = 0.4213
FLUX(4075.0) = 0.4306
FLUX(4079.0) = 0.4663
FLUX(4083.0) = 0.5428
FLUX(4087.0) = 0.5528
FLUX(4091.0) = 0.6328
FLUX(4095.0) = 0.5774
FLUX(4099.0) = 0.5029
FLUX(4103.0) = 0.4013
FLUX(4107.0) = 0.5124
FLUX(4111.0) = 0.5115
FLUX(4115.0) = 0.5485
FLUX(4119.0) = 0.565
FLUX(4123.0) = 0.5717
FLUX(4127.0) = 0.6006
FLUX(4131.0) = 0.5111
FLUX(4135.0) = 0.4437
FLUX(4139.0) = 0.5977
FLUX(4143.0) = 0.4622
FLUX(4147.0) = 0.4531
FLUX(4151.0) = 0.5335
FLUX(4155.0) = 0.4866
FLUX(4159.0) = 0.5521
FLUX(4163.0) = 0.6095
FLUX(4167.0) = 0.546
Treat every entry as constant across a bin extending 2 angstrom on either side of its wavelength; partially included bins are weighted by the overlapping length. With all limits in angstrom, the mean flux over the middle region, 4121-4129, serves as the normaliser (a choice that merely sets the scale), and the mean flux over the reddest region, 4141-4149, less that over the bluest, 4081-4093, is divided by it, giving -0.20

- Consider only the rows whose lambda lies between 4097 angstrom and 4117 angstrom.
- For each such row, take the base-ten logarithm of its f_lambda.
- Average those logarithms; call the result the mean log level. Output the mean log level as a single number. -0.31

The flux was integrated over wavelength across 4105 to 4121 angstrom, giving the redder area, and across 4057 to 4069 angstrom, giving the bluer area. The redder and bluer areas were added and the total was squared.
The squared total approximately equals 177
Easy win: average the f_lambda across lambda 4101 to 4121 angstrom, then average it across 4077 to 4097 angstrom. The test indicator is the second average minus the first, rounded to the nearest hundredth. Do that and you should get 0.05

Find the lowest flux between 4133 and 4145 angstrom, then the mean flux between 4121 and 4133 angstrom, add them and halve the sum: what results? 0.50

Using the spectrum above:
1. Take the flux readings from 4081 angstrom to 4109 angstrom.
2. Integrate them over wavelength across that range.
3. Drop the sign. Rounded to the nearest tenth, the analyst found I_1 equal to 14.9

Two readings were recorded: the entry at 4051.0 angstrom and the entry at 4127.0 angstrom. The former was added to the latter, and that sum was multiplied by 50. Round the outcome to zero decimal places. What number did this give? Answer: 54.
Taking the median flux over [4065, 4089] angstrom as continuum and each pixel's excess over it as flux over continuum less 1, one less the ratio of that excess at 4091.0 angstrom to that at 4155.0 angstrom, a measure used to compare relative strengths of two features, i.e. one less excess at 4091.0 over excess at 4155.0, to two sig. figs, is -3.8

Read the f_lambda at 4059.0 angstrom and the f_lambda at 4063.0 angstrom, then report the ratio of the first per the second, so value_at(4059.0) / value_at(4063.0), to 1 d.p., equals 1.2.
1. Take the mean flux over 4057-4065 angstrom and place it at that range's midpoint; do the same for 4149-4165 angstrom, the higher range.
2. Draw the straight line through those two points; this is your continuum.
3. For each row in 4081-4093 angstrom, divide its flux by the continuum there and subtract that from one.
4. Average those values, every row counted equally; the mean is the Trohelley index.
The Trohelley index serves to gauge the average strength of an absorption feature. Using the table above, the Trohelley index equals -0.29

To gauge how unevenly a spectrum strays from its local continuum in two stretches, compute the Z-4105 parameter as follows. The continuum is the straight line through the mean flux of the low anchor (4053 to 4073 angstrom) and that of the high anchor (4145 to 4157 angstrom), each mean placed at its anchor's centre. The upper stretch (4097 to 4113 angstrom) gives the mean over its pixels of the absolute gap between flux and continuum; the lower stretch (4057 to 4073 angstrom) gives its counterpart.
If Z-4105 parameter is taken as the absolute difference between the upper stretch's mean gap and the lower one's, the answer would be 0.0238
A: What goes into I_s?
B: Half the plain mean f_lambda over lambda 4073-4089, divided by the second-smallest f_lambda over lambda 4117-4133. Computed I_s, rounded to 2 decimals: 0.44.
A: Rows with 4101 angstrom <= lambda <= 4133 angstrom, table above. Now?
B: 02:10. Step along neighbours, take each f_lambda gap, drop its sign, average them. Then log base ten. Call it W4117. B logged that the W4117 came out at -1.38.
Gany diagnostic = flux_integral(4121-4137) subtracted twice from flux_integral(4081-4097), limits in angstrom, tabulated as -7.8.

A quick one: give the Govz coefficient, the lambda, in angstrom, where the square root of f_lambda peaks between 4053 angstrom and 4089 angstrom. 4087.0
